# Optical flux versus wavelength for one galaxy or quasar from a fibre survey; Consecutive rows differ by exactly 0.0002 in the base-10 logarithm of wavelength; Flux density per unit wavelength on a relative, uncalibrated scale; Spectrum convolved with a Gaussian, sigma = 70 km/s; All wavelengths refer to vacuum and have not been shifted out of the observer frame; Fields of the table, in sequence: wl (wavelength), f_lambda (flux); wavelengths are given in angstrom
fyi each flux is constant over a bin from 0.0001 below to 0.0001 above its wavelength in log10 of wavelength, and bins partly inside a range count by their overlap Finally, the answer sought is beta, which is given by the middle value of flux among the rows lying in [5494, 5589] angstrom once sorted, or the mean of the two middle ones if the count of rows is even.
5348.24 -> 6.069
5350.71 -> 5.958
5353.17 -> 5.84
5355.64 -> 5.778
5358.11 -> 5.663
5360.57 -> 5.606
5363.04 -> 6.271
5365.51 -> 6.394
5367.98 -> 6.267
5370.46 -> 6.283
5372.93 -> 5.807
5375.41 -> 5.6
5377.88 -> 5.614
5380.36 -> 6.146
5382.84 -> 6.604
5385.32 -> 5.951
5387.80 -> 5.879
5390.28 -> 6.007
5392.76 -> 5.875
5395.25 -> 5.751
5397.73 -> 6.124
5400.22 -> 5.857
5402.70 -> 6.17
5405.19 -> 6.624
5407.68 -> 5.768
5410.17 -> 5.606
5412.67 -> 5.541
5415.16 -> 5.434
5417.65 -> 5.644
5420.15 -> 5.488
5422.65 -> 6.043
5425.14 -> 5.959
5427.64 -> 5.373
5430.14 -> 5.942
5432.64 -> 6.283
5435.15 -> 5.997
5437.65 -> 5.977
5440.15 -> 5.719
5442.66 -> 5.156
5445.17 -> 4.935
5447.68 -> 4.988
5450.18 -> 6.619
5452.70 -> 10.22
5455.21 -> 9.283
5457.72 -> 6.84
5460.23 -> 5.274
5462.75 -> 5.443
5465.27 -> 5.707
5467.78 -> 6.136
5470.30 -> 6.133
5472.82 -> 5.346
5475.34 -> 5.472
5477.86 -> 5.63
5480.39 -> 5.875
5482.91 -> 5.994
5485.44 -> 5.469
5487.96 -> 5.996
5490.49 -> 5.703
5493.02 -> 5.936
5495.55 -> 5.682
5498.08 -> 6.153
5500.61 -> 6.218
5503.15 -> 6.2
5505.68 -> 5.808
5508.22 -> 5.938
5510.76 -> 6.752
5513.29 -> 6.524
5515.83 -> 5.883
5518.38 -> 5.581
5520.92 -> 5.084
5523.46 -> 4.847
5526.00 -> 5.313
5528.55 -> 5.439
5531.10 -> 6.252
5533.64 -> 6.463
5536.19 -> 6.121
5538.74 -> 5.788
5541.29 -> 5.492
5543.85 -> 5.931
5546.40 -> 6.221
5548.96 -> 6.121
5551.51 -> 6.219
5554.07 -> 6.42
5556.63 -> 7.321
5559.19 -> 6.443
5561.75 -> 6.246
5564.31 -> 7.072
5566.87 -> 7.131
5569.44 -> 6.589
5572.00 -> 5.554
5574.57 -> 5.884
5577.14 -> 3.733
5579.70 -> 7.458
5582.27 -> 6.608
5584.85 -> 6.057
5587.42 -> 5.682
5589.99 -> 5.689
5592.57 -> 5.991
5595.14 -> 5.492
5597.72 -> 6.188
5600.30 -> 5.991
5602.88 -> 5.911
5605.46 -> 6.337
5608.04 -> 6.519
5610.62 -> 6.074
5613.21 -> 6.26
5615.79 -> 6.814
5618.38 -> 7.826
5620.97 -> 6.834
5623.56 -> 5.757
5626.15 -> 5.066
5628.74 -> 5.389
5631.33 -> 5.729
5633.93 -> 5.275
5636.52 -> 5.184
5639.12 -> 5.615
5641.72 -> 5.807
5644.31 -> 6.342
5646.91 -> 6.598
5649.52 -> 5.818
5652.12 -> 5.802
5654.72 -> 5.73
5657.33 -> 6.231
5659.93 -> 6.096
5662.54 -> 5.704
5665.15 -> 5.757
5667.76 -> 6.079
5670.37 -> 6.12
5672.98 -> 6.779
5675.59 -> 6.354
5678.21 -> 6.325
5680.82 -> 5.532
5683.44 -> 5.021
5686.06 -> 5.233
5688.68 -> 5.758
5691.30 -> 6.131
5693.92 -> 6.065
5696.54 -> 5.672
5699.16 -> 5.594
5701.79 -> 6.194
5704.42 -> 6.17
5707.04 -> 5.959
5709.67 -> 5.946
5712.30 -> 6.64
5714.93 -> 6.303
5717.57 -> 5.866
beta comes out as 6.12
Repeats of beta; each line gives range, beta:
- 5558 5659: 5.99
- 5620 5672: 5.78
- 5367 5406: 5.98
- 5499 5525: 5.91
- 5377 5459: 5.94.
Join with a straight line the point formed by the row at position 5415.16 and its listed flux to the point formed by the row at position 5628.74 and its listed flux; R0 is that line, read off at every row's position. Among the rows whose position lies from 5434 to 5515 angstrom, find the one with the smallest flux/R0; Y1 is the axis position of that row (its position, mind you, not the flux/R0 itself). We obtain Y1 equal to 5445.17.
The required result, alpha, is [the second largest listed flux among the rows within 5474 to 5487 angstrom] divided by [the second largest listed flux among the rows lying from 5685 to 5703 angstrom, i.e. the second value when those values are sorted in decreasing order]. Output 0.96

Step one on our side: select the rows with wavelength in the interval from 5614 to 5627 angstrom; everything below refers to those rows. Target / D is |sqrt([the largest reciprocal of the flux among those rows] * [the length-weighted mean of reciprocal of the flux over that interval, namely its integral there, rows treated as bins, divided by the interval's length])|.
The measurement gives 0.176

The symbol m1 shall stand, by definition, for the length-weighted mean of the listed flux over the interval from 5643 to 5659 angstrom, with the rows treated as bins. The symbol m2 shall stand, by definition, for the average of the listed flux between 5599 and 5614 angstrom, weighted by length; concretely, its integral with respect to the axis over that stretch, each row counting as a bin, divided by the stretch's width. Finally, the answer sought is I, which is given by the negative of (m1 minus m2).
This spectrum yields 0.09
